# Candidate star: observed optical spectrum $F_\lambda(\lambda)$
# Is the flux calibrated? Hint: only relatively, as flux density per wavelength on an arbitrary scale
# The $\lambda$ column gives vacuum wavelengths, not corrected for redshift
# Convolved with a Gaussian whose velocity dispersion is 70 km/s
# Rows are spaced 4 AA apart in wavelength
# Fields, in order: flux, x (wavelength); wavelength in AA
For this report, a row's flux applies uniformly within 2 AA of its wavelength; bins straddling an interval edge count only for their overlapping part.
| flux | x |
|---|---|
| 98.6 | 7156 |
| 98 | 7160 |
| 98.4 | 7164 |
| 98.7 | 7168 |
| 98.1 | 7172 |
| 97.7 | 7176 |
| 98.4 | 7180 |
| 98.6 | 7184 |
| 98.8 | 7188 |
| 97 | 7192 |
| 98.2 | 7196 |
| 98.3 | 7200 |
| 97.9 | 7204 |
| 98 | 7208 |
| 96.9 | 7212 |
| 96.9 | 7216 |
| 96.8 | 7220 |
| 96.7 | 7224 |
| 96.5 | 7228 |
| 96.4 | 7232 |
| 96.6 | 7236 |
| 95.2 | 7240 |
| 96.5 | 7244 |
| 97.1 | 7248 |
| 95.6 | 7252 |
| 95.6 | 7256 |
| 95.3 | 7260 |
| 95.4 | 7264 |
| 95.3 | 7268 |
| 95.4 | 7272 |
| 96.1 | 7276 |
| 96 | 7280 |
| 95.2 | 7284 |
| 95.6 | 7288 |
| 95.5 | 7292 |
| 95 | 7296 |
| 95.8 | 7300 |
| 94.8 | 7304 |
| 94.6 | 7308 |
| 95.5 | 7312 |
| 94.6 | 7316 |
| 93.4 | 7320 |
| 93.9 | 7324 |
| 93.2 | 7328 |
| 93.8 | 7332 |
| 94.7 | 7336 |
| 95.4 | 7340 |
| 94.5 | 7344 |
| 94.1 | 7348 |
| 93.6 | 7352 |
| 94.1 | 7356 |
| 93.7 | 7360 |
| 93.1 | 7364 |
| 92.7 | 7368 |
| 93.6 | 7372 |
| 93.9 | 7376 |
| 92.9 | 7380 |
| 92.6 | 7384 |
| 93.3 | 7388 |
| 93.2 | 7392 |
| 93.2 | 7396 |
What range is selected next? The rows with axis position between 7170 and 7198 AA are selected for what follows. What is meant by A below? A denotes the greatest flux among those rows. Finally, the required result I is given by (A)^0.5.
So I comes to 9.94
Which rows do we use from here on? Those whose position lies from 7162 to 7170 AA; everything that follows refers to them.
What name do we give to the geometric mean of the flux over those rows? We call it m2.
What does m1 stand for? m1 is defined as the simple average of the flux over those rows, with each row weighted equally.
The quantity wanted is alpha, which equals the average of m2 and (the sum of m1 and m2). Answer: 148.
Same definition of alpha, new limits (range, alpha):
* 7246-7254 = 145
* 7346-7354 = 141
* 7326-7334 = 140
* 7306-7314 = 143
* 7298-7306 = 143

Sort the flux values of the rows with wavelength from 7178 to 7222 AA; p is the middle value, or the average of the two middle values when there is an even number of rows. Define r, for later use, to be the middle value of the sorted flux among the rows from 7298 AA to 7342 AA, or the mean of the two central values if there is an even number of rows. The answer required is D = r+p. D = 193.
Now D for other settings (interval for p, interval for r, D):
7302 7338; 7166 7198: 193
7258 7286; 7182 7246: 192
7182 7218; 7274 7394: 192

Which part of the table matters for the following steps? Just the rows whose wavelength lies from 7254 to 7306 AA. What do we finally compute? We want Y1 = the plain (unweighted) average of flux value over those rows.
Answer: 95.5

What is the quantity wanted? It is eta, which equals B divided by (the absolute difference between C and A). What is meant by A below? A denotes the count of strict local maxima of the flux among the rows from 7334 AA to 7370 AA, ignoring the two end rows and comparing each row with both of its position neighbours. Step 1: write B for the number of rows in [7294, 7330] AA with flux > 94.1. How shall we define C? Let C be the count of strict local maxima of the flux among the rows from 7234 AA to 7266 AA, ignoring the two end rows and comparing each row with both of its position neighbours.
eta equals 6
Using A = 2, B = 6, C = 1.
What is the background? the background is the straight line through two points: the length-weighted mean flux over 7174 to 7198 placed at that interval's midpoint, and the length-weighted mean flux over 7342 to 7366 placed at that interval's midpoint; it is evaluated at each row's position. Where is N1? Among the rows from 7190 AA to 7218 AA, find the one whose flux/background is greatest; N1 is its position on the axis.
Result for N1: 7200 AA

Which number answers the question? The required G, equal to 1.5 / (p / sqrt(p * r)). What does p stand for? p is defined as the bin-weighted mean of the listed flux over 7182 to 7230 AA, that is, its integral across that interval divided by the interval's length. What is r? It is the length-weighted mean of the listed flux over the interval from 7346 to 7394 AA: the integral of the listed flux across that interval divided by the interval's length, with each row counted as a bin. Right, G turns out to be 1.47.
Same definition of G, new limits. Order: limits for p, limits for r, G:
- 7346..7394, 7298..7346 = 1.51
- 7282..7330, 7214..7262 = 1.51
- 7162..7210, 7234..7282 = 1.48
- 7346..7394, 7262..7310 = 1.52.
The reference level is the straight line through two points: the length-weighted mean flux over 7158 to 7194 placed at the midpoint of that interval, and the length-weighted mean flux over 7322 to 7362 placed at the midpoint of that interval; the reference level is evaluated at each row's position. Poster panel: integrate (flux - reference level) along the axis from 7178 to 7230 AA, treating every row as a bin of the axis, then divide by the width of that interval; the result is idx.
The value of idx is 0.12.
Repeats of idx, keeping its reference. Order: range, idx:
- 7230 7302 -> -0.22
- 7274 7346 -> -0.02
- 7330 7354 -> 0.25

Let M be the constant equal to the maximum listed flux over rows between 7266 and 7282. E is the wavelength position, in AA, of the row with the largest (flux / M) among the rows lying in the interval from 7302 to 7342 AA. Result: 7312 AA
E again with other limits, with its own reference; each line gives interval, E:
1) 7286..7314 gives 7300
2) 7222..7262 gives 7248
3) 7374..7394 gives 7376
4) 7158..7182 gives 7168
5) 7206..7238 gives 7208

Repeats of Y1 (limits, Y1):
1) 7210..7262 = 96.3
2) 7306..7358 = 94.3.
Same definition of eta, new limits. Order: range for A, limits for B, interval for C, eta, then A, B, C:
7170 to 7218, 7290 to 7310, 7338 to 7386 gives 5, 3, 5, 2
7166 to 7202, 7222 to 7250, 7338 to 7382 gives 7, 1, 7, 2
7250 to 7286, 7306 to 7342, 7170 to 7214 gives 5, 2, 5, 3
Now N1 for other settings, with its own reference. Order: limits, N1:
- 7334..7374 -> 7340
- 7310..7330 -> 7312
